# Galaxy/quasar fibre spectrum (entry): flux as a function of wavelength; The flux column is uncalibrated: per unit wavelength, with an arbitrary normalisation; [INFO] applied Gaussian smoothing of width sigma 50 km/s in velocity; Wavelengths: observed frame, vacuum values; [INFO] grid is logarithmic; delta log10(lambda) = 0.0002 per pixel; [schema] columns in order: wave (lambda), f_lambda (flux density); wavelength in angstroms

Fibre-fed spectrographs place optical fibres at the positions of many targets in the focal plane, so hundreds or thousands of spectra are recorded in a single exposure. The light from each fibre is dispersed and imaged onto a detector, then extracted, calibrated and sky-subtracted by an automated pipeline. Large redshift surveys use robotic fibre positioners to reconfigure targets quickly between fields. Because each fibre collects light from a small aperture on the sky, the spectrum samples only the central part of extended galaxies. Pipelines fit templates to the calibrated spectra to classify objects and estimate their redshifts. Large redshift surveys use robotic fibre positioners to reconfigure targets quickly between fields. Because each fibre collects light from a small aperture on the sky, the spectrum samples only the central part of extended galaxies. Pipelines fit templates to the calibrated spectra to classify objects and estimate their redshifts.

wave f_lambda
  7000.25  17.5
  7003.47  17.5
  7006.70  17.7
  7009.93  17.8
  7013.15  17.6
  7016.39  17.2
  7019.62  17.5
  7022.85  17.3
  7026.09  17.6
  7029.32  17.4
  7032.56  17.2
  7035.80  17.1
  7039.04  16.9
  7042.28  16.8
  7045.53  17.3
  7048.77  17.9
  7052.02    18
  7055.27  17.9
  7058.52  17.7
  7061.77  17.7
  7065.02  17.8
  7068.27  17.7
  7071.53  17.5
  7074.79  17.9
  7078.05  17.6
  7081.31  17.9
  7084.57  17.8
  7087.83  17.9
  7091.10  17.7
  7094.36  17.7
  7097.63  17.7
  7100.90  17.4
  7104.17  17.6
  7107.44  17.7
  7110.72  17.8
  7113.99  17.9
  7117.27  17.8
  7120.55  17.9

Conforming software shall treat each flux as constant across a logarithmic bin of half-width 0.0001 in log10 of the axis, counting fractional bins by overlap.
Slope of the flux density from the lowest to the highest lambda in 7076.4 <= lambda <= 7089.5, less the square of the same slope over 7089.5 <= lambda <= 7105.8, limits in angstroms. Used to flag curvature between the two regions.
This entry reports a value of 0.03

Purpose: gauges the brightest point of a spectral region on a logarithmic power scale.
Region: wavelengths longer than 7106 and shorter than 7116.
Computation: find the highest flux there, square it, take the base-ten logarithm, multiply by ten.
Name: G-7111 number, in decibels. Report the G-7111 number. 25.1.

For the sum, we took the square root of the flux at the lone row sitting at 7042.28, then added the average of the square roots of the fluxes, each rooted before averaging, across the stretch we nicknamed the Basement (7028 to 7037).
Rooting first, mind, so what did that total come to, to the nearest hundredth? 8.25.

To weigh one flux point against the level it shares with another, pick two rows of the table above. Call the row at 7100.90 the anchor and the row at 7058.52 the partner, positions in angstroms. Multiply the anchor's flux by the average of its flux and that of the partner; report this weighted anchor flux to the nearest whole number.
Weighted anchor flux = 305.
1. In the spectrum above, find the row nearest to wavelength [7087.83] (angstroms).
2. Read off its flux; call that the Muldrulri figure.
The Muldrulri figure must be 17.9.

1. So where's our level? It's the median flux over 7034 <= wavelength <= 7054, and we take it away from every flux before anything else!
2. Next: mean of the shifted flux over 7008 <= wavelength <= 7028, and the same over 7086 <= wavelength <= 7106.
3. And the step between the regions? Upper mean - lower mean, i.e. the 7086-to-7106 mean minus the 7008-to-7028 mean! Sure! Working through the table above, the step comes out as 0.17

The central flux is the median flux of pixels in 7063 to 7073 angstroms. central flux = 17.7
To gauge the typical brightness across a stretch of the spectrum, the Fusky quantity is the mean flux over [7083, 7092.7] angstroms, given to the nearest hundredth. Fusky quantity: 17.80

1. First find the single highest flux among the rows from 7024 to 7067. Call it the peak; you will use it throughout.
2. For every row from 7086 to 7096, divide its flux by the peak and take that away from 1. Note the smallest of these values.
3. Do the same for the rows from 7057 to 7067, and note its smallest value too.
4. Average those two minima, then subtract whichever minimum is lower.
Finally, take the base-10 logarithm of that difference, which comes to -2.56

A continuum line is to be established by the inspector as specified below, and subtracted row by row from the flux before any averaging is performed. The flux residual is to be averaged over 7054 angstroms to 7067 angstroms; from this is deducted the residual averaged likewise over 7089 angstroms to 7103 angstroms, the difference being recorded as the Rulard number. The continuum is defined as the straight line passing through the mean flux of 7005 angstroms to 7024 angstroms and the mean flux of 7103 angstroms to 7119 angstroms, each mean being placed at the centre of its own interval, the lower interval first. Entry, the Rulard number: 0.2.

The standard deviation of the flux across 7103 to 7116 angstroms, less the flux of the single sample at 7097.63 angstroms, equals -17.6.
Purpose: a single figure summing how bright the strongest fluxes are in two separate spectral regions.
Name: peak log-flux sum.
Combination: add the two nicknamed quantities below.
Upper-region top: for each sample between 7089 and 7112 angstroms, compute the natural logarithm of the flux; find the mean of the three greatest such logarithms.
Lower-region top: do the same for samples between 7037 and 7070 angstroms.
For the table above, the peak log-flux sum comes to 5.76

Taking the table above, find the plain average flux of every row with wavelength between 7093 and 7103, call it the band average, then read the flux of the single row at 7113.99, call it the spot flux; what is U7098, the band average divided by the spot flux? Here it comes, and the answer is 0.98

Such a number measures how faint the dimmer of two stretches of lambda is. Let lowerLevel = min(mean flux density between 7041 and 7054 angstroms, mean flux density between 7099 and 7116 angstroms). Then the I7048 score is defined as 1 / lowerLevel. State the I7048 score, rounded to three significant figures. 0.0571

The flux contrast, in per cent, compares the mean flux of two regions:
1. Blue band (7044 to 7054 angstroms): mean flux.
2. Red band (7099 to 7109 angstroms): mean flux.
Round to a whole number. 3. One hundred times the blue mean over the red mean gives 101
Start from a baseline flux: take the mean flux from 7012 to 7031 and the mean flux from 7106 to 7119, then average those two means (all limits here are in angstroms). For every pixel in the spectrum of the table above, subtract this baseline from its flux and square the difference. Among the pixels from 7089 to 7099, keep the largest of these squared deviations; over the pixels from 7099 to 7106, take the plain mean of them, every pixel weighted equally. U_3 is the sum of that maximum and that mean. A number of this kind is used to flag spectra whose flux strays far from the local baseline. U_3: 0.03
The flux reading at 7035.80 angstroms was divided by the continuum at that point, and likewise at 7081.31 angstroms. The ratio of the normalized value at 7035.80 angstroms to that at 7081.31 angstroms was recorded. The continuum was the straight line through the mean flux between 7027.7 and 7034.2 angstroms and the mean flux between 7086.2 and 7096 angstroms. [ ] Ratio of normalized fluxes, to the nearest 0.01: 0.97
